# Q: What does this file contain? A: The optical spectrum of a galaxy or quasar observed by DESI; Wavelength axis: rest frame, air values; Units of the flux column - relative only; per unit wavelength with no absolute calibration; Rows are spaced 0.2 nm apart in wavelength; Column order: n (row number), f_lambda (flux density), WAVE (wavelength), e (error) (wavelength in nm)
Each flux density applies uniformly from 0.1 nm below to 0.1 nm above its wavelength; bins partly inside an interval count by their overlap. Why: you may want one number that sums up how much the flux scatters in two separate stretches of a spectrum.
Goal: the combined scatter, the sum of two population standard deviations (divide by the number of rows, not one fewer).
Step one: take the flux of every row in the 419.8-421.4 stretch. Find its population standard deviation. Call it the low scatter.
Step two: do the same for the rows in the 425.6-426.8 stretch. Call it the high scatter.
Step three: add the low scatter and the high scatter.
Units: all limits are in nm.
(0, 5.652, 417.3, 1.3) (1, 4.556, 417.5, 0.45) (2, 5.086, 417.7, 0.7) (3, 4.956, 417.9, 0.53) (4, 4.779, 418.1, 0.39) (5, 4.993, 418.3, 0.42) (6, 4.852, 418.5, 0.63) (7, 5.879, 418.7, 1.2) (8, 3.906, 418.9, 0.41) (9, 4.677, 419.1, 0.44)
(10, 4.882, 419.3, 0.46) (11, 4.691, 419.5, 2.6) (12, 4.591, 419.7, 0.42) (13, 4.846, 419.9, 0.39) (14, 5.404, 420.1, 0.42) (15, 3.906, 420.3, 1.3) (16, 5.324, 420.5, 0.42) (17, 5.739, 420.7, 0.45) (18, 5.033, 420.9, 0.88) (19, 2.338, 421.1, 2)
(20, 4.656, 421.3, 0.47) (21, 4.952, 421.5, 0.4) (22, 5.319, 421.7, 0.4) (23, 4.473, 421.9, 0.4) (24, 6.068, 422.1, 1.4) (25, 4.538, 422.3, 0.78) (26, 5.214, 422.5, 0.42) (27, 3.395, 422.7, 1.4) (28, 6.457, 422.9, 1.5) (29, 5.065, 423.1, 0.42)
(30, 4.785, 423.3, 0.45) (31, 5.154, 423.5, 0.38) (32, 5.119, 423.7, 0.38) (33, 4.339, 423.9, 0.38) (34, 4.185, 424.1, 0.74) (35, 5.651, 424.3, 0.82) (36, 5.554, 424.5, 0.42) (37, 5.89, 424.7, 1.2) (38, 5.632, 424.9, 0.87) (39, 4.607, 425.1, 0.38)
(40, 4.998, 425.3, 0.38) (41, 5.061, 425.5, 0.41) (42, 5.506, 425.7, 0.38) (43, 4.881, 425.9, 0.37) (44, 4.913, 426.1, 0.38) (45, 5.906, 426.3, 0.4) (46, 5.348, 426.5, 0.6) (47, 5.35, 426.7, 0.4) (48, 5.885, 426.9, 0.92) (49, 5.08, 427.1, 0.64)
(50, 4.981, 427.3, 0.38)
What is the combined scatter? 1.4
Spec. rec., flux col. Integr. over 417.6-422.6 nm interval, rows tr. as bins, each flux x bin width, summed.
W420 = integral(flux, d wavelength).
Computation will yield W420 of 24.2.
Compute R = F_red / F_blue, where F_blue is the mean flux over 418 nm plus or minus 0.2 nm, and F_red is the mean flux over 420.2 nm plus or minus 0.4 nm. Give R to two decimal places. 1.00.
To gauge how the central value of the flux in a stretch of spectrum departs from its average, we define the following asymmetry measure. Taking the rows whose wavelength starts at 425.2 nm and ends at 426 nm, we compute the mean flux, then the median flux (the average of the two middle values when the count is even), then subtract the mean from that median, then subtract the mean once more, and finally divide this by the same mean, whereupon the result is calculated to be -1.02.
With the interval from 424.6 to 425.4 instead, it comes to -0.99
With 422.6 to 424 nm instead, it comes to -0.97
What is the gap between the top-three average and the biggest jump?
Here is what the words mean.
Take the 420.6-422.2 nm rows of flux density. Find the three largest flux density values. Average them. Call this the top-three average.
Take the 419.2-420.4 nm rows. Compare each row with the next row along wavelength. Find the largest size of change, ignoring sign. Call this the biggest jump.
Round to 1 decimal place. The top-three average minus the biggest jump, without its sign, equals 4.2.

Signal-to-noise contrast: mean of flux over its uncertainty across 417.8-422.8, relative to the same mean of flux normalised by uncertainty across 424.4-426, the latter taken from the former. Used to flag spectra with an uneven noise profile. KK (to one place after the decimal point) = -2.4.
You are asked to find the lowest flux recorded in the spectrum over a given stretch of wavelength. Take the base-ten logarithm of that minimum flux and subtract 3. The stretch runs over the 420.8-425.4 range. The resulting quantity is -2.63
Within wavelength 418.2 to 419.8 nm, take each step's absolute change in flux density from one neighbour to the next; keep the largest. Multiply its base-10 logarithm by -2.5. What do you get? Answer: -0.74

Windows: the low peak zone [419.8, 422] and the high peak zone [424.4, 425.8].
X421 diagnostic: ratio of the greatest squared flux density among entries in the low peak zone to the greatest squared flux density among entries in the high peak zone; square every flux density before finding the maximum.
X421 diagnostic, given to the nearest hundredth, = 0.95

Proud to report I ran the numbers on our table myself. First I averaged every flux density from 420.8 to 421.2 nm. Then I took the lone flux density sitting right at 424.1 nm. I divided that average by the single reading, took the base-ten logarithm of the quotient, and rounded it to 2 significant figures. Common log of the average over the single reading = -0.055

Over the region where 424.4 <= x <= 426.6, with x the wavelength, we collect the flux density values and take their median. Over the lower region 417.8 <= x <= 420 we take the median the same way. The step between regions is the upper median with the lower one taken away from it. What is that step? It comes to 0.50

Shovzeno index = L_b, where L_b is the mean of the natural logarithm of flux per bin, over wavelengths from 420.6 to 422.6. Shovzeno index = 1.55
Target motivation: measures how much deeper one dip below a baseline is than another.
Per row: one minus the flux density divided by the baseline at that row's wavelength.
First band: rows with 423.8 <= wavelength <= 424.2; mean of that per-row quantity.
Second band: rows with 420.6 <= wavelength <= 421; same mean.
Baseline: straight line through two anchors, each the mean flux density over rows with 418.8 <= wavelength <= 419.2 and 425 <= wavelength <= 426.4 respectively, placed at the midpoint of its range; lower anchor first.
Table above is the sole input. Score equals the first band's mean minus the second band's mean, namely 0.33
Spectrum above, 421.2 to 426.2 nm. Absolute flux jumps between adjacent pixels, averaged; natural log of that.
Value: -0.3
